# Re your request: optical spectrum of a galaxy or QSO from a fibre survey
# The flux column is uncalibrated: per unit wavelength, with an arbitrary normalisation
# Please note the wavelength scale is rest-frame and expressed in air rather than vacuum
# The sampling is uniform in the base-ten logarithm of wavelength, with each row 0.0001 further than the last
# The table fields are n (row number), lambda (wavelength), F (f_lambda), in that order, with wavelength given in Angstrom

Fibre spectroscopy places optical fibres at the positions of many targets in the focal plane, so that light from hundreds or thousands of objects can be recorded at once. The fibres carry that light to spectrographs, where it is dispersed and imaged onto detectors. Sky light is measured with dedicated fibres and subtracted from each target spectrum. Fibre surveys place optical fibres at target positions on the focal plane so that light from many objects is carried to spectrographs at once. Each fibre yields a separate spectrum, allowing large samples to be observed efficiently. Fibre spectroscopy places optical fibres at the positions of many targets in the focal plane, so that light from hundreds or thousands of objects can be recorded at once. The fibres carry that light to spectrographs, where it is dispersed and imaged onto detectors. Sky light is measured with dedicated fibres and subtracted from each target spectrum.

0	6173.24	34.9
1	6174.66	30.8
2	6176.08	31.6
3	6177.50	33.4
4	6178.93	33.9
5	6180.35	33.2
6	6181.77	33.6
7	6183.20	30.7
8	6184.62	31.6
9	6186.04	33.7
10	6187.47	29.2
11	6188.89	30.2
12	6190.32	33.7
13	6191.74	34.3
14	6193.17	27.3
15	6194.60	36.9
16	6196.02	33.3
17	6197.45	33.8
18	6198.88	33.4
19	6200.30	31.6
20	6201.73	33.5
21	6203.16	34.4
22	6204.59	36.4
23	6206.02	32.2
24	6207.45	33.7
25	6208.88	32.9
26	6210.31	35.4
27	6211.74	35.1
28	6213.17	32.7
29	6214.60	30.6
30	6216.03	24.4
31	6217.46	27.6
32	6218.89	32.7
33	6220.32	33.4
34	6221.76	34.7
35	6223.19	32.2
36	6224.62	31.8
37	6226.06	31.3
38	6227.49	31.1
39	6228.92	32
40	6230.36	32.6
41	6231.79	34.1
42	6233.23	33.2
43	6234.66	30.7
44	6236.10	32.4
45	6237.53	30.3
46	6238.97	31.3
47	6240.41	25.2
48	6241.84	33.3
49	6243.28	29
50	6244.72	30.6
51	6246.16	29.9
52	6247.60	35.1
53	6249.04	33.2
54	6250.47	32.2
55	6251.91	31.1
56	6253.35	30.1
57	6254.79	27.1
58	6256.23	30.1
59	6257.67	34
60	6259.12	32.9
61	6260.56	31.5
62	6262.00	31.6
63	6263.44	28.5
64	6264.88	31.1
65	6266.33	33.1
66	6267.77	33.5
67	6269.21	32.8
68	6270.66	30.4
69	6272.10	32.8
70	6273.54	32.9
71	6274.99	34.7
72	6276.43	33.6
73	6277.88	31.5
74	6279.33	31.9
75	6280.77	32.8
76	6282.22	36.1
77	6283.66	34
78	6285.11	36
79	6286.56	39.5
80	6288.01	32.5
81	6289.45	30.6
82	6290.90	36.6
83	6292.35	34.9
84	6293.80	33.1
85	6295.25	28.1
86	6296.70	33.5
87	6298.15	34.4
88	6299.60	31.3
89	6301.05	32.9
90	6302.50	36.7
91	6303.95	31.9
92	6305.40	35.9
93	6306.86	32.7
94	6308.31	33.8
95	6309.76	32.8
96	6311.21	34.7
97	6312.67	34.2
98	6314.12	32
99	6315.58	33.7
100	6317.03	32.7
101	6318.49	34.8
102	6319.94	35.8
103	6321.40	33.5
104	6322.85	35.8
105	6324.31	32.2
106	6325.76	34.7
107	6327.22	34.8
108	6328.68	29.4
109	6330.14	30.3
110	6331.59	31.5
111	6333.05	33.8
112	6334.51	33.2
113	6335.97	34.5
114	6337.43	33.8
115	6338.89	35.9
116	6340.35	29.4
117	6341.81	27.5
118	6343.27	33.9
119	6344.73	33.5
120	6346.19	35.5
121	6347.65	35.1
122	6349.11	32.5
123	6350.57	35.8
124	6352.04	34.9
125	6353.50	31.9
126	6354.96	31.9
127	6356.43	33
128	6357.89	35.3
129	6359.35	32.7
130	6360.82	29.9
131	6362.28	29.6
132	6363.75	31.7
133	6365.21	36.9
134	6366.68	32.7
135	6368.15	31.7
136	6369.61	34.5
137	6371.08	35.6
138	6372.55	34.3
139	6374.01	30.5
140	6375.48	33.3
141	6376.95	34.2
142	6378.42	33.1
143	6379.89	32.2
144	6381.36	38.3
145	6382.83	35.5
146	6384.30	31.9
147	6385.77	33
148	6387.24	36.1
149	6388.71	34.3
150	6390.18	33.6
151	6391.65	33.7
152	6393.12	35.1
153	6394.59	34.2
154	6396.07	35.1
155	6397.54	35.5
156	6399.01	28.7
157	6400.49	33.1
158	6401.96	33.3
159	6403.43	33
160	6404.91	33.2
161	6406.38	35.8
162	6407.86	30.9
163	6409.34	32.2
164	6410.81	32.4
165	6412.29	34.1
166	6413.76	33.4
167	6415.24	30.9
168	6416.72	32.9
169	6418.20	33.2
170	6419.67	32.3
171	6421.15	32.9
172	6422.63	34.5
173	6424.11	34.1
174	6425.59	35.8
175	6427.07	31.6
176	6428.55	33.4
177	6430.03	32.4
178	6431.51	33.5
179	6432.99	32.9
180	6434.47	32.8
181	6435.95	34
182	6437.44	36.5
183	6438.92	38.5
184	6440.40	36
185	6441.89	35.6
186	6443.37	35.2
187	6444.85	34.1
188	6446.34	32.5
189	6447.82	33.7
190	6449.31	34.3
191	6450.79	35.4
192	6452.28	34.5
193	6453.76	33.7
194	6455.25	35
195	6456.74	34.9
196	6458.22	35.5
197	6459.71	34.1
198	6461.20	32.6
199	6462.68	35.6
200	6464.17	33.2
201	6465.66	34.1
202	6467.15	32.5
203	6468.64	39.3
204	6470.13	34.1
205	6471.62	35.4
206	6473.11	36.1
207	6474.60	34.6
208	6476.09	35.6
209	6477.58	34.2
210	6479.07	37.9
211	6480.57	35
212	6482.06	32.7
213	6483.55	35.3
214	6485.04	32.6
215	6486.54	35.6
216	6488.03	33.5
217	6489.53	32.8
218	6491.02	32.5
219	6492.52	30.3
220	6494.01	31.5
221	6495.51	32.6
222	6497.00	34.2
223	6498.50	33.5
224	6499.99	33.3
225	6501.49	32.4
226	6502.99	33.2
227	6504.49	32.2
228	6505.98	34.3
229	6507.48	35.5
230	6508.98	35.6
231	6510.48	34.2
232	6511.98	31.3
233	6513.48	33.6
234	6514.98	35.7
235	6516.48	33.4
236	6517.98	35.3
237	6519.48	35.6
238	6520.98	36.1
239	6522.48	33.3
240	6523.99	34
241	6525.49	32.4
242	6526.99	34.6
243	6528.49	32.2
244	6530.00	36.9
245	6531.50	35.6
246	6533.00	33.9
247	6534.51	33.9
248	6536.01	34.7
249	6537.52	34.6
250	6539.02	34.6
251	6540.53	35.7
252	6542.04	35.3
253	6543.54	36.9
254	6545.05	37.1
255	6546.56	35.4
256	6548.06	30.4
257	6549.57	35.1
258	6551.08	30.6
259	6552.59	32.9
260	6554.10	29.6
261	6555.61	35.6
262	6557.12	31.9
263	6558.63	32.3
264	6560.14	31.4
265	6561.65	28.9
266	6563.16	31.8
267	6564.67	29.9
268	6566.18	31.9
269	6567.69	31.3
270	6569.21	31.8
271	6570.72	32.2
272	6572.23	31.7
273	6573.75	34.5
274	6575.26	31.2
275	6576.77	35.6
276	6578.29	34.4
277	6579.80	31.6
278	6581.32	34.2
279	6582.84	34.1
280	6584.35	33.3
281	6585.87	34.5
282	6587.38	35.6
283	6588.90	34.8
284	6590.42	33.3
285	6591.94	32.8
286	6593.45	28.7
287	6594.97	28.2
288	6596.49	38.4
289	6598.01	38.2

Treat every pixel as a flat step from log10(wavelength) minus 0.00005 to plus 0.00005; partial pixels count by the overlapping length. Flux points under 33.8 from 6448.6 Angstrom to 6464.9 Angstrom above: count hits 3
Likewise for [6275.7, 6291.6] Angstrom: 6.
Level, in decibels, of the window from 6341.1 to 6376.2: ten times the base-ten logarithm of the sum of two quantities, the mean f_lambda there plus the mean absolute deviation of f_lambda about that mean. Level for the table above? 15.43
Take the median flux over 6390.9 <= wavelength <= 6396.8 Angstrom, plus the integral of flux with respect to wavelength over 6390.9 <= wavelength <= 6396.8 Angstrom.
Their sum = 238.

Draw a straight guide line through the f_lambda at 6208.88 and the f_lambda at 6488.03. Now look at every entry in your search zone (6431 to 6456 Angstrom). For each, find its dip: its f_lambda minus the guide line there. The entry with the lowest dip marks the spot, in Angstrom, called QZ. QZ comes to 6446.34 Angstrom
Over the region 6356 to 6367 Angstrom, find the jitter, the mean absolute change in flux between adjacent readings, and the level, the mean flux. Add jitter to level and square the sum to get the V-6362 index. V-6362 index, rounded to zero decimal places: 1261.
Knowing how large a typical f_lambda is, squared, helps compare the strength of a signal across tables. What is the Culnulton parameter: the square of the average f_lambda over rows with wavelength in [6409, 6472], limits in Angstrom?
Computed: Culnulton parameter 1162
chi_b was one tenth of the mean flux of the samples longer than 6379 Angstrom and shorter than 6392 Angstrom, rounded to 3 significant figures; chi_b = 3.43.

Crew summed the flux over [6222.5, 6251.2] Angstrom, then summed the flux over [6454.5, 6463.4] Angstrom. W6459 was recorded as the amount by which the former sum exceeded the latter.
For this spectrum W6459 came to 424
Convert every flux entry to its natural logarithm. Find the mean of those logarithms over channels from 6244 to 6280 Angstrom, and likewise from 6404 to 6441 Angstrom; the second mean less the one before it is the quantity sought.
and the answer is 0.054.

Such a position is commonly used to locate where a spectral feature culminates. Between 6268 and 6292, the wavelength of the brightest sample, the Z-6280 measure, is 6286.56 Angstrom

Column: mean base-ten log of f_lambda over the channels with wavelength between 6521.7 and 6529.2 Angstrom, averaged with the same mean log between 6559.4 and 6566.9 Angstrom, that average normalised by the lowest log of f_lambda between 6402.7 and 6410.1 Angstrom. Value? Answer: 1.01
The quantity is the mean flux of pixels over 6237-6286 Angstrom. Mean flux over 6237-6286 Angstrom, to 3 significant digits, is 31.9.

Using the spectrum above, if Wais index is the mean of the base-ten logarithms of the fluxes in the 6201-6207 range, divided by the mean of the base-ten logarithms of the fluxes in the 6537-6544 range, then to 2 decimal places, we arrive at 0.99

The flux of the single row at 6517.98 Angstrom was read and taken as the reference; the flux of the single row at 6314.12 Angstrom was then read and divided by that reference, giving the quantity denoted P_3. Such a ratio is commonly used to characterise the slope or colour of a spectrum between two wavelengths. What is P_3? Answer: 0.91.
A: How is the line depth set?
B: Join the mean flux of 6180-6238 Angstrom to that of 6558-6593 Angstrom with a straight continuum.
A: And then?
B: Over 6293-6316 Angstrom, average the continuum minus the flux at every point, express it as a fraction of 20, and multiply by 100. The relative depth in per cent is -3.8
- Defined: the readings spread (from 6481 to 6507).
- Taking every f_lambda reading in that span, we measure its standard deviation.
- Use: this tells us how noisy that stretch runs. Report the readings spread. 1.3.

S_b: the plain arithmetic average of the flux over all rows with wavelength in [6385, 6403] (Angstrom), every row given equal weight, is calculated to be 33.8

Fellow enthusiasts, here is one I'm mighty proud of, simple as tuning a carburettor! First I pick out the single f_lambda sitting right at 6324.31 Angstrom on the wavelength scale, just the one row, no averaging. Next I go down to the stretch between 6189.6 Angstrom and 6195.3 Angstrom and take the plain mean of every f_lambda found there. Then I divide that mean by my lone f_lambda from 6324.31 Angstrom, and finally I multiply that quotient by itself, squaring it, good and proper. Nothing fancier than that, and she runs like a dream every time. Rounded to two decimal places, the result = 1.05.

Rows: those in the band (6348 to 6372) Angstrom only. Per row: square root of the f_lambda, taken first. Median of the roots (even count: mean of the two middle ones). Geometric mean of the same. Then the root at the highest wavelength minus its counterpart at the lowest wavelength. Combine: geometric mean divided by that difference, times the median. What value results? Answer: 124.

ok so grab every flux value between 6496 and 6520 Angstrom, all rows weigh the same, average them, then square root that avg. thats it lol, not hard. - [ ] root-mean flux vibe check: 5.83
